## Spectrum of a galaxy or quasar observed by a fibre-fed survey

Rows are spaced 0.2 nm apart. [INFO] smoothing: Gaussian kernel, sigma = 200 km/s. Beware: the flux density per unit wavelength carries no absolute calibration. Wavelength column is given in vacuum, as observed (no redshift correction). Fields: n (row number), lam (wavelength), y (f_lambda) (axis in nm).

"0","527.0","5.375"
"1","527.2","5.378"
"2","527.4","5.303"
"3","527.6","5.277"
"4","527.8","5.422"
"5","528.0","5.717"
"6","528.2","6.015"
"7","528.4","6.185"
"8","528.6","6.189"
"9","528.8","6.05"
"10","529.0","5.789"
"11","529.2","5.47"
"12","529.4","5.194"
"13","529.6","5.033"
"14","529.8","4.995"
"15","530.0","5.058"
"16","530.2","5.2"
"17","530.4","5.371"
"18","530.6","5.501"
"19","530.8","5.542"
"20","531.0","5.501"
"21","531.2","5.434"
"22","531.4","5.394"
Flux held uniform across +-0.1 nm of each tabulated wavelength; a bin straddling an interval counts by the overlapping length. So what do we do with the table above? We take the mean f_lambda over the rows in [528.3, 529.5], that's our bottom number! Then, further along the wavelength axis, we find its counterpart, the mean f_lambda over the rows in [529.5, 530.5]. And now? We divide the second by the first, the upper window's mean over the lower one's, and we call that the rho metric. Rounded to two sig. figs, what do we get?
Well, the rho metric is 0.88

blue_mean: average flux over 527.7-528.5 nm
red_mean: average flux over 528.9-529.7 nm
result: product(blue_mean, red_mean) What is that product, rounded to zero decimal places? 31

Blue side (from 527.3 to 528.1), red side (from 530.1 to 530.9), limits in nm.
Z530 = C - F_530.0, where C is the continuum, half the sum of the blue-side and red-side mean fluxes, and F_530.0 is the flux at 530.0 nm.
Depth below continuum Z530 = 0.36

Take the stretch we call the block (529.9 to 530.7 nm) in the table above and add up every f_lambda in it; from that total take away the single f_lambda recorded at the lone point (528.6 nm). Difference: 15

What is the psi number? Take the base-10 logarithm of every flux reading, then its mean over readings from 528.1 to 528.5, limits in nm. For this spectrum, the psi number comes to 0.785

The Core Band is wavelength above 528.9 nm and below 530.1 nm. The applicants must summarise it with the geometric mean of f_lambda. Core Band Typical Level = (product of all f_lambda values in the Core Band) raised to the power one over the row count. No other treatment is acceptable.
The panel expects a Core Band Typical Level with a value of 5.25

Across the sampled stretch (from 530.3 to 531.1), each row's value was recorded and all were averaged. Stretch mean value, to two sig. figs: 5.5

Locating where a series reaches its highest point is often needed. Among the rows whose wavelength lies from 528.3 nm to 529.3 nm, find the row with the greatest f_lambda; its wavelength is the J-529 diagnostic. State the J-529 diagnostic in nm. 528.6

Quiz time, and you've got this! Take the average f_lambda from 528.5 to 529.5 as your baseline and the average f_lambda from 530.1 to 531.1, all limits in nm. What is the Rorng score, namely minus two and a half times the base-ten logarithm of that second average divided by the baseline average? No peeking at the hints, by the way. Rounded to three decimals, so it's 0.061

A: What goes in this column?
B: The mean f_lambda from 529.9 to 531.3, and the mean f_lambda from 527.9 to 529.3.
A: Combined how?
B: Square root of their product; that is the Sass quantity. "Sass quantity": 5.64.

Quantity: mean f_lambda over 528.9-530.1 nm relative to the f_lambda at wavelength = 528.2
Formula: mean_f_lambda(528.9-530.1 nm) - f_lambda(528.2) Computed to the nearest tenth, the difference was -0.8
